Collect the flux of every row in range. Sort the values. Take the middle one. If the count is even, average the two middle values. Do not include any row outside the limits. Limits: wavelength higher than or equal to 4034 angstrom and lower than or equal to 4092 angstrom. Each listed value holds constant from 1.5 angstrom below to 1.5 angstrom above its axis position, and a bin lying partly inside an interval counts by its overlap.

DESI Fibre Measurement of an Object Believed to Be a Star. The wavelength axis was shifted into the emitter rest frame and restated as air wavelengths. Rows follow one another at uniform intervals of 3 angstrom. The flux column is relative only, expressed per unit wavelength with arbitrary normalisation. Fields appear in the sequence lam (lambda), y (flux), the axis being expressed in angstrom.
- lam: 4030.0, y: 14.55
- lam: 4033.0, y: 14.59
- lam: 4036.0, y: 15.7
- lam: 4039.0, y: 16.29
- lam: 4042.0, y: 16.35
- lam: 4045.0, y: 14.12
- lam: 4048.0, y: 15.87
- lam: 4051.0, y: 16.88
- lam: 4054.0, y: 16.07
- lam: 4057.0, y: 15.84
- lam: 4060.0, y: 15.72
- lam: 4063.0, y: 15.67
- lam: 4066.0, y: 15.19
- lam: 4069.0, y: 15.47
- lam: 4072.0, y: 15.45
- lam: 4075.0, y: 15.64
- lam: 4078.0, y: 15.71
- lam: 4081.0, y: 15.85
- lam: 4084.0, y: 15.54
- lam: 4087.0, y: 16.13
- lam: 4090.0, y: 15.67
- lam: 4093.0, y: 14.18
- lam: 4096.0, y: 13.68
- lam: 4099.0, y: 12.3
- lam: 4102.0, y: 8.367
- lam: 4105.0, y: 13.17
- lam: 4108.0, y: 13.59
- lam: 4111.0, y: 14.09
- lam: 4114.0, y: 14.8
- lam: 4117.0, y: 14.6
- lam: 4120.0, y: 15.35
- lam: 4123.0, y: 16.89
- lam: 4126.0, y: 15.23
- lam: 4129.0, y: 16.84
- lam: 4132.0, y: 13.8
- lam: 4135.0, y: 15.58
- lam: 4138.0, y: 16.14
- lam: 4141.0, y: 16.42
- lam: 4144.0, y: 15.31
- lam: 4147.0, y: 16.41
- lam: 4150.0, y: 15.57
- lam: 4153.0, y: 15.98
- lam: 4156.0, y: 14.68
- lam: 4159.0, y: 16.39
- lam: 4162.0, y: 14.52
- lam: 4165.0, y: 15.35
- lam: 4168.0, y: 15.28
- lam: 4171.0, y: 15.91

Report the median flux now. 15.7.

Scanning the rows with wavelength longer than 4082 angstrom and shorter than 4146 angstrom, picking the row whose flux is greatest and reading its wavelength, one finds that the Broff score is 4123.0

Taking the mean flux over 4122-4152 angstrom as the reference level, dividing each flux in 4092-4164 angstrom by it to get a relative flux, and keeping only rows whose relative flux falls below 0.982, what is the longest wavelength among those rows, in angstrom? 4162.0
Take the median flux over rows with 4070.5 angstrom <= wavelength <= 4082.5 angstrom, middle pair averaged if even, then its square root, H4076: 3.96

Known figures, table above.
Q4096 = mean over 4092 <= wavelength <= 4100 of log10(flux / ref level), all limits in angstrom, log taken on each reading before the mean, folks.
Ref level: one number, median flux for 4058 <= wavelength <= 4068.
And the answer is -0.069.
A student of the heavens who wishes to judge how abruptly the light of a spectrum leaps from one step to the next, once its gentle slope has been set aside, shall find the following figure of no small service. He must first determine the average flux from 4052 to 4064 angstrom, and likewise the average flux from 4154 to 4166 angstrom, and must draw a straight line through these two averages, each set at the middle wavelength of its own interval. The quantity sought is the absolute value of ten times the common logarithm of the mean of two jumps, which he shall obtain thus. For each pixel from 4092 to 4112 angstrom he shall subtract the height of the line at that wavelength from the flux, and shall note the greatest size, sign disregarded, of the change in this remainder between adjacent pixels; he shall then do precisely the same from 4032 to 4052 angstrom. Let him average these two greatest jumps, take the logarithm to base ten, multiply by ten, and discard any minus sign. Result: 5.5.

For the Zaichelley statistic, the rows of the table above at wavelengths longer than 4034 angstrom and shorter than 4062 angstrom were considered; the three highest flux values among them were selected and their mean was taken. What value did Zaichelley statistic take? 16.5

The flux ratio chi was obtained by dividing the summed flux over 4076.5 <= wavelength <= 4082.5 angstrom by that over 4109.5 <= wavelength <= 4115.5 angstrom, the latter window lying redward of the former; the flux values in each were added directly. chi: 1.09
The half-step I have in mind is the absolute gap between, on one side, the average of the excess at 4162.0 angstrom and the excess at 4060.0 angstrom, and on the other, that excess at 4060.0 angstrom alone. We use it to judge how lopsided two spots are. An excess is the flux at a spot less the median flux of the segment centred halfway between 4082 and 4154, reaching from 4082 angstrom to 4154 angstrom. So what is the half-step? 0.60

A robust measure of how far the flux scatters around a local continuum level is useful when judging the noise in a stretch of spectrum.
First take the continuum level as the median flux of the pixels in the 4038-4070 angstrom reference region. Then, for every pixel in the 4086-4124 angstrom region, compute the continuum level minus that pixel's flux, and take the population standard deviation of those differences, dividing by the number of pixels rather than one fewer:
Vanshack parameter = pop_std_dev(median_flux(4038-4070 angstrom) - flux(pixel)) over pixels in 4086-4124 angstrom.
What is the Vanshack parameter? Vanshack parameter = 2.0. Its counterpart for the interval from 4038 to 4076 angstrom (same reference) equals 0.6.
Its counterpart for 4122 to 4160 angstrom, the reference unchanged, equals 0.9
